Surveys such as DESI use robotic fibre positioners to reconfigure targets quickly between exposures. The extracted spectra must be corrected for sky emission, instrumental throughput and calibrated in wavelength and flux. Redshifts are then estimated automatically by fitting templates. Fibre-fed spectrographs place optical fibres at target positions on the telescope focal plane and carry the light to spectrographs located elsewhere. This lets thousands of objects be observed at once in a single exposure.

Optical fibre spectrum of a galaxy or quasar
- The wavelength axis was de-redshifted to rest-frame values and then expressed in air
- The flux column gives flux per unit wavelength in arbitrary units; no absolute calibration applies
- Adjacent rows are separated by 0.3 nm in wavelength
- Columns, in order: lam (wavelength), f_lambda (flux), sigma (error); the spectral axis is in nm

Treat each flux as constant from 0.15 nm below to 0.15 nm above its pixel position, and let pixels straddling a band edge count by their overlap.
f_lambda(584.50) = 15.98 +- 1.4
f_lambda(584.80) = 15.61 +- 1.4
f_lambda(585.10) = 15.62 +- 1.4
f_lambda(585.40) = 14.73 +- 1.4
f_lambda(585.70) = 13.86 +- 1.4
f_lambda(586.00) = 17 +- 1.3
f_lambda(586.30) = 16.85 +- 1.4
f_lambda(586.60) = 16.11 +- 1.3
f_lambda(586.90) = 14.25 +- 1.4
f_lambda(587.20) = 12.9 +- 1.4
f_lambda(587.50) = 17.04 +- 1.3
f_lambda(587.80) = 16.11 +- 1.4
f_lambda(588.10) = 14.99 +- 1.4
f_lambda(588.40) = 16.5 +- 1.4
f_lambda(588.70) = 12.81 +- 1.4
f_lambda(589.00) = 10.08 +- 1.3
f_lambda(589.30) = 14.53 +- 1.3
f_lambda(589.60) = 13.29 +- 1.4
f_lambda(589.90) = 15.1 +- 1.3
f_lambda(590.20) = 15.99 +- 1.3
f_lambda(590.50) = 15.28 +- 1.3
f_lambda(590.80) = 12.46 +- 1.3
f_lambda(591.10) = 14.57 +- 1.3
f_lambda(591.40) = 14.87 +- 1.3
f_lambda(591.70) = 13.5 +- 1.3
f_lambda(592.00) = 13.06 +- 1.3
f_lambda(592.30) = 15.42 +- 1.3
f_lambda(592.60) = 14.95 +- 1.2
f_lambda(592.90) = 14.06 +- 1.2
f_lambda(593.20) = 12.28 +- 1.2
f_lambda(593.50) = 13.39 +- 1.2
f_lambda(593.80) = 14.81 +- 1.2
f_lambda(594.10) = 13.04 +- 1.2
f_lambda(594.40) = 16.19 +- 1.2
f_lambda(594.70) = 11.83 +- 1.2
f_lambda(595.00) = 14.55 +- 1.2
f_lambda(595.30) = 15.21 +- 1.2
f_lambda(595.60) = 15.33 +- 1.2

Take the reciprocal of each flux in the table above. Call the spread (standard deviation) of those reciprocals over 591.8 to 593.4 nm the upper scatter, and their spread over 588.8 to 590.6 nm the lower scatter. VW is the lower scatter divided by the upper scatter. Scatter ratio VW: 2.0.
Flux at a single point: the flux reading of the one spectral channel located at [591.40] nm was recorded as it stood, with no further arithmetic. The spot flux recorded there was 14.87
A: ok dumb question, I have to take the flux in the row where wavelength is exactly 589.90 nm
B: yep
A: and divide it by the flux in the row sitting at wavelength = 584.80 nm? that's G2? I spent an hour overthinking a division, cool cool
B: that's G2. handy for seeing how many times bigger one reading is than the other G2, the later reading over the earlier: 0.97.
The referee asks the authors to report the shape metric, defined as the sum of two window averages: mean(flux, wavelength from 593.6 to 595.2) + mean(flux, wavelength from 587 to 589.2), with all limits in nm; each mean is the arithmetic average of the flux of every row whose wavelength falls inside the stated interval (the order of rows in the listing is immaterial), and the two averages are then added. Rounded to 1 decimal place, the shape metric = 28.4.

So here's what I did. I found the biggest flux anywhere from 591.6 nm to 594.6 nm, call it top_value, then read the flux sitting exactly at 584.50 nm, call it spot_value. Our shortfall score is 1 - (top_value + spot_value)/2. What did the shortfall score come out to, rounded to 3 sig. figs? -15.1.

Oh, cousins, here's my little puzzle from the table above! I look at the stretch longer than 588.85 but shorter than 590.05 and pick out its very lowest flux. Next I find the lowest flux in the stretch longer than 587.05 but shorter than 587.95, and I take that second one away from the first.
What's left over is -2.8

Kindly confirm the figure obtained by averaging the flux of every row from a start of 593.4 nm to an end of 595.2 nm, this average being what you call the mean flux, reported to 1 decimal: 14.0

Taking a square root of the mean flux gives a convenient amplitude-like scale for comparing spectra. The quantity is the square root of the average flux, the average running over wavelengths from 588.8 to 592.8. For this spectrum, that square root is 3.75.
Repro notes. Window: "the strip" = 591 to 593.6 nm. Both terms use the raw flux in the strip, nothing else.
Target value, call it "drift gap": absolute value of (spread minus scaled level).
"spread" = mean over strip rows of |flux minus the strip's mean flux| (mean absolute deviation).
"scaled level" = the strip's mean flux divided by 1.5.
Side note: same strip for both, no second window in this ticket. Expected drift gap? 8.5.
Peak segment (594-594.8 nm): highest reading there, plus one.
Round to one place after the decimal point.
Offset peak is 17.2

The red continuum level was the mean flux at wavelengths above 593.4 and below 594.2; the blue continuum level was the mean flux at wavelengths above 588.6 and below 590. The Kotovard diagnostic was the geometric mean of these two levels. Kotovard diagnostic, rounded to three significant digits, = 13.5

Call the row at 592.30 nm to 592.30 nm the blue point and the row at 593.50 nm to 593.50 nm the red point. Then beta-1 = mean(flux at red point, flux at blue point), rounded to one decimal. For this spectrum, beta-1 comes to 14.4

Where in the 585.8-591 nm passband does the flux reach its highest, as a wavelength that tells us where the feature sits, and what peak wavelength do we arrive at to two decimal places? 587.50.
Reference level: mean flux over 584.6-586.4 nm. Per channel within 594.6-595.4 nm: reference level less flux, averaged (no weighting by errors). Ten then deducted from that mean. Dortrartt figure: -8.3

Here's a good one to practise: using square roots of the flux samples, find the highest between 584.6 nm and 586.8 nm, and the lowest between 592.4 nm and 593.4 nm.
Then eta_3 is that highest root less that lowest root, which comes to 0.62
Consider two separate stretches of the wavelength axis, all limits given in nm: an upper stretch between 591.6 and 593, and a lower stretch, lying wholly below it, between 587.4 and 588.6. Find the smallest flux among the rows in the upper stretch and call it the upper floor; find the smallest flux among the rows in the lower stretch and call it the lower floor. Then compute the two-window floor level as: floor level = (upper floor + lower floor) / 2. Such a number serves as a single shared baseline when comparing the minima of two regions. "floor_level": 14.0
